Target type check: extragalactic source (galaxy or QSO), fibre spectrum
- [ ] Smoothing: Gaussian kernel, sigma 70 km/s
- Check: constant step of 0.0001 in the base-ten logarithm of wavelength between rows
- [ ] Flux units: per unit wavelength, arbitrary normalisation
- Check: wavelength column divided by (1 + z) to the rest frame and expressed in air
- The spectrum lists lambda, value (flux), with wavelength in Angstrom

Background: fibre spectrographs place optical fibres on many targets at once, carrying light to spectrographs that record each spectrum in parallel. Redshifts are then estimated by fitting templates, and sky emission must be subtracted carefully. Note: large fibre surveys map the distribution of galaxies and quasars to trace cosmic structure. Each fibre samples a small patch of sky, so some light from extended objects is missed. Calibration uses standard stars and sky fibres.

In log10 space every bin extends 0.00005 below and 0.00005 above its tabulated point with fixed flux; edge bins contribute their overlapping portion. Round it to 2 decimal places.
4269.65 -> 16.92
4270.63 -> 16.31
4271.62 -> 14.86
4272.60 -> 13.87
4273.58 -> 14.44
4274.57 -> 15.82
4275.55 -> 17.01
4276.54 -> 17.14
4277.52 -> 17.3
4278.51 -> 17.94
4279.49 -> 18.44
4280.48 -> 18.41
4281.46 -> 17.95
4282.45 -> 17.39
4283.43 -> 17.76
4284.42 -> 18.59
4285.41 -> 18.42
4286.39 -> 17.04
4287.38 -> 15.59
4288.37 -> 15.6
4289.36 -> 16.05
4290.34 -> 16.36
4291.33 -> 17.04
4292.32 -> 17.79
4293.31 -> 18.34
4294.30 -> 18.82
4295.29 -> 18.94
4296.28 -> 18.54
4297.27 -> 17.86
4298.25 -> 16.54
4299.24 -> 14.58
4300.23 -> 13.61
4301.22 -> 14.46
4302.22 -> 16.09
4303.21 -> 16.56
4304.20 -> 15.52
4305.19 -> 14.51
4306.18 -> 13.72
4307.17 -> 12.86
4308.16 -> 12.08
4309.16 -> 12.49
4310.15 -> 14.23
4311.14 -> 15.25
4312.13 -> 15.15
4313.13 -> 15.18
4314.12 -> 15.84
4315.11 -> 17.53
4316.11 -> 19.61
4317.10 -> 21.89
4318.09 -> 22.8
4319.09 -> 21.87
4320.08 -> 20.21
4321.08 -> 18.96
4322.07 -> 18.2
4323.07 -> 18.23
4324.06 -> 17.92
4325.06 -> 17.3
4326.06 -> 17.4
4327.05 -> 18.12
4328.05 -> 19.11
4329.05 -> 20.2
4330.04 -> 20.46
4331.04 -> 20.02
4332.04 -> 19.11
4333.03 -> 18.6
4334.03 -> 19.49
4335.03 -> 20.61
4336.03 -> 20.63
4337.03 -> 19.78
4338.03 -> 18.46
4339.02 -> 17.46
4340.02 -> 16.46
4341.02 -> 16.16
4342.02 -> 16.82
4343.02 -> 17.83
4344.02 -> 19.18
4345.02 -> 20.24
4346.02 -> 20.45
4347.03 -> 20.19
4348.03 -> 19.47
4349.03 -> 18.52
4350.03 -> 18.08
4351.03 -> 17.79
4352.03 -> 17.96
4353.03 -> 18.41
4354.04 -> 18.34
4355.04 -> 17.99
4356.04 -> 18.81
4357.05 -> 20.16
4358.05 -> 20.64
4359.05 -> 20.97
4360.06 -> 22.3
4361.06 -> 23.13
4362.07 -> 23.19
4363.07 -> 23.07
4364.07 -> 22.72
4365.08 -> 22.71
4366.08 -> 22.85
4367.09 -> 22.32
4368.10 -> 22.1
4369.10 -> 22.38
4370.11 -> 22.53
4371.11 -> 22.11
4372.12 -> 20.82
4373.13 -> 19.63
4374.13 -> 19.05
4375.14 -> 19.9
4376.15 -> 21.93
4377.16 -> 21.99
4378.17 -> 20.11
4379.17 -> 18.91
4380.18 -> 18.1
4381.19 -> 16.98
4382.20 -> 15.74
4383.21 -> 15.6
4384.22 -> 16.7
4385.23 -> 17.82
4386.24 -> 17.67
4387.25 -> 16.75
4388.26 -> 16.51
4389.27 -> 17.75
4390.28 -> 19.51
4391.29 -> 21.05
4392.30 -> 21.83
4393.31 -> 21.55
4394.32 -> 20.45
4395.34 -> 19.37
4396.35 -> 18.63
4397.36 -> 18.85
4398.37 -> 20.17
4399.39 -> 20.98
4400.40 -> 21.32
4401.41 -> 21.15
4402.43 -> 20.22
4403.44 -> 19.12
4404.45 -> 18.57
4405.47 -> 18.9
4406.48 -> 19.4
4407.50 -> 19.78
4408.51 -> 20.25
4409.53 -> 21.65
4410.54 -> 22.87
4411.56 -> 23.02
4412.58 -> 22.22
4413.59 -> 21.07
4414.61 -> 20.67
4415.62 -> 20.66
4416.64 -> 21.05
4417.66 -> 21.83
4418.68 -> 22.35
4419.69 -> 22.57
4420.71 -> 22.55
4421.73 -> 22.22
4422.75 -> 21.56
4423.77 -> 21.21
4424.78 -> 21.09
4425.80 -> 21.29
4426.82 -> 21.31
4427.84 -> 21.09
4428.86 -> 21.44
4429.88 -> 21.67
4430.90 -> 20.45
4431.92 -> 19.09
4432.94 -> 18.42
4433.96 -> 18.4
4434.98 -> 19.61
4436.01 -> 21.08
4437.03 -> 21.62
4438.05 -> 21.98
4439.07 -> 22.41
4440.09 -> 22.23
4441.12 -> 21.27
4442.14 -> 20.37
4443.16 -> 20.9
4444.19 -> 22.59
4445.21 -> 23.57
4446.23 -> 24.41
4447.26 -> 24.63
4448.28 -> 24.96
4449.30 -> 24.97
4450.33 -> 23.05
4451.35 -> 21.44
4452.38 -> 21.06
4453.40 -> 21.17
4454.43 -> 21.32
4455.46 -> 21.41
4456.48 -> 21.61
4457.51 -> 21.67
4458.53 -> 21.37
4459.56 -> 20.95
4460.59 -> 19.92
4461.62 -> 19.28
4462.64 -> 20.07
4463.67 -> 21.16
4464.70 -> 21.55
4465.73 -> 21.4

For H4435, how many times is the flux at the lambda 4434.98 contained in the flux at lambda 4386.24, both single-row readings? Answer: 0.90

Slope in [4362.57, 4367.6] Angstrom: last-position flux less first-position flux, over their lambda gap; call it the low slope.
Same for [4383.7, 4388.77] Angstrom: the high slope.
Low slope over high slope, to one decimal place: 4.0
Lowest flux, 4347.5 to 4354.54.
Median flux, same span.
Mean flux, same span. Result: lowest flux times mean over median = 17.8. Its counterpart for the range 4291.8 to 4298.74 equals 16.3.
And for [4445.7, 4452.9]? 20.3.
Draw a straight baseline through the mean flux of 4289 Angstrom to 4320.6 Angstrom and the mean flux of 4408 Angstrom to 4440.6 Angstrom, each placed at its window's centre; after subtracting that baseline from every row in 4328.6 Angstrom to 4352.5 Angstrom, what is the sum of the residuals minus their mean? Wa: 20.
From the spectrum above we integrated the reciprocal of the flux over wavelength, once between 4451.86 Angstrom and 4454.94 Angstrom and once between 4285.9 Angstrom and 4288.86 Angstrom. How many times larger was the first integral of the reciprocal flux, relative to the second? 0.79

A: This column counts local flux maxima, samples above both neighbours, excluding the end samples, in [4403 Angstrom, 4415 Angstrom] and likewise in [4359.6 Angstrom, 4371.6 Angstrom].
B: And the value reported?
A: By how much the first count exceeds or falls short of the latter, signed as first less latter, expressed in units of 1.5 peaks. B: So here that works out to -1.3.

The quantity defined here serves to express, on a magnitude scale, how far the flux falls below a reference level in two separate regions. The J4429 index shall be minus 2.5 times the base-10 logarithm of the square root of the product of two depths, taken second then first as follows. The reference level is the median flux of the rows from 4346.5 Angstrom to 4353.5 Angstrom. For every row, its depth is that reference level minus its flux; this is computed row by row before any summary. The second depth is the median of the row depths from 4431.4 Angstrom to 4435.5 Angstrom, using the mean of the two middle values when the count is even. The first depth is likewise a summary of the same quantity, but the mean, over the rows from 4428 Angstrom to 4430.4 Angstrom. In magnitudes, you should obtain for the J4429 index 0.0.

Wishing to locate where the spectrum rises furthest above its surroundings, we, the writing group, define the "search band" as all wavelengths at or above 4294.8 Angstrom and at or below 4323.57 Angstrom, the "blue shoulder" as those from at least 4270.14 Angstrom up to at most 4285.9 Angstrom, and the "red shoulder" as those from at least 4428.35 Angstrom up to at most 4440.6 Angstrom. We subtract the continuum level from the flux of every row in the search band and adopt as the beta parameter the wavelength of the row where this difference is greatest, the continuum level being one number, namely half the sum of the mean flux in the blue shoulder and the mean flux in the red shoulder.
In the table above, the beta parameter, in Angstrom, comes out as 4318.09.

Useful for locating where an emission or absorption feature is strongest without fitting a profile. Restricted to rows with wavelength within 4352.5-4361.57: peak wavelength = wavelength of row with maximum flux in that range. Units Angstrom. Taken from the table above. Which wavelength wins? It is 4361.06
